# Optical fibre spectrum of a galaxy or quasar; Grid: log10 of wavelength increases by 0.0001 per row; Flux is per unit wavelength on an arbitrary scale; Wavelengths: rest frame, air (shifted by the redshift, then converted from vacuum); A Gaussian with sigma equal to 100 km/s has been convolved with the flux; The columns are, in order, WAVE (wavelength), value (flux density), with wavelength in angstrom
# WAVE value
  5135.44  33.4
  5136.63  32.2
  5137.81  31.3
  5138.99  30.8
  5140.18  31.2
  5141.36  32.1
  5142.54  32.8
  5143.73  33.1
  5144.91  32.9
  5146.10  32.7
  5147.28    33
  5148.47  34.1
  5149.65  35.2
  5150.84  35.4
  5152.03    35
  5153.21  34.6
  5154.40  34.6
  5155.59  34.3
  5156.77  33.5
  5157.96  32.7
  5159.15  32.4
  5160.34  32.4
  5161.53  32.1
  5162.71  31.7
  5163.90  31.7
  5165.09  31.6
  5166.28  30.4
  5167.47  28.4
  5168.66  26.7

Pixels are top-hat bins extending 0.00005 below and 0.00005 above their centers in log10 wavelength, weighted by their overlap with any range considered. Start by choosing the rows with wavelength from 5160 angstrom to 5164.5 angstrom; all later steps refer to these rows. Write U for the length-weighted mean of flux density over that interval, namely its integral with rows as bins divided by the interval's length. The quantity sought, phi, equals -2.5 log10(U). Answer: -3.762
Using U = 32.0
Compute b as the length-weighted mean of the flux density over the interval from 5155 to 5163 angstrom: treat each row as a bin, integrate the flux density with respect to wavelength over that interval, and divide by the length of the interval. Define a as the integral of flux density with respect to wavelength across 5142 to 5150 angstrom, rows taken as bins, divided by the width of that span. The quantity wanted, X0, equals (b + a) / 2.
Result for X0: 33.1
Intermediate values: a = 33.3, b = 32.8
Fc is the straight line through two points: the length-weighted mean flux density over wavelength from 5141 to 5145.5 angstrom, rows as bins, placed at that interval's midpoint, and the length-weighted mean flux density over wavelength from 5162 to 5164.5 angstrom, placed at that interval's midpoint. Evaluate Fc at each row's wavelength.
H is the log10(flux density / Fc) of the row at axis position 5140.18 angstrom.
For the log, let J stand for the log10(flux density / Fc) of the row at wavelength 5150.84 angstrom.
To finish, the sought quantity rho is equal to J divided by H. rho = -1.6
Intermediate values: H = -0.023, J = 0.04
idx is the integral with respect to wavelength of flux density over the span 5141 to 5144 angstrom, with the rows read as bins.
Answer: 98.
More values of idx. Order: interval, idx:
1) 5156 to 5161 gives 164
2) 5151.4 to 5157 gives 193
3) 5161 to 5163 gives 64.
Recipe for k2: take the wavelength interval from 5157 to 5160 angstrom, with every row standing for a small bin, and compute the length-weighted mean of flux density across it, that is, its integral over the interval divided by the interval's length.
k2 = 32.6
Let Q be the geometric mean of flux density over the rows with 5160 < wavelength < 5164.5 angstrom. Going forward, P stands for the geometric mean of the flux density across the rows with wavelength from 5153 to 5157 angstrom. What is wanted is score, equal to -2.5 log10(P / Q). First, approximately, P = 34.2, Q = 32.0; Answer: -0.07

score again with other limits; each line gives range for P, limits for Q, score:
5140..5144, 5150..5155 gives 0.08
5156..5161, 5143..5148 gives 0.01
